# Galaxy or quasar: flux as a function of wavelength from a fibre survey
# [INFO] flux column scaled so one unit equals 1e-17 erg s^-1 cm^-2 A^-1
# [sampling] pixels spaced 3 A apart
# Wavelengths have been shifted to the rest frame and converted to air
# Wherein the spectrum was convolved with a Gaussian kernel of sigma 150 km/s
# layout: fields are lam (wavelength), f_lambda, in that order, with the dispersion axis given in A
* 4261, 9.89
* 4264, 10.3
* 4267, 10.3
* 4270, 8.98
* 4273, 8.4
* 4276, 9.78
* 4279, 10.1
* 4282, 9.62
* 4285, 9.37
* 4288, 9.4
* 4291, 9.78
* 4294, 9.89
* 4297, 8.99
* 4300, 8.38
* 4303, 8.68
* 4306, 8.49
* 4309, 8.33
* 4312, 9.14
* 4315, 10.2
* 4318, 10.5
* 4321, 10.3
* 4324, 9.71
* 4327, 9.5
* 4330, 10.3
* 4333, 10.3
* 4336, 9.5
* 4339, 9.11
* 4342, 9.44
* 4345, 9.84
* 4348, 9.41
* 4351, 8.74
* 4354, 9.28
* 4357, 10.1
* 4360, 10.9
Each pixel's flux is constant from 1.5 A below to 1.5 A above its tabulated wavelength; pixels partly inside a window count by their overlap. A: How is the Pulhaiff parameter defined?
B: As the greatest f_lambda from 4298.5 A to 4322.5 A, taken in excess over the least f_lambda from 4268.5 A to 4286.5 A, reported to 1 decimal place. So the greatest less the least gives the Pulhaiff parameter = 2.1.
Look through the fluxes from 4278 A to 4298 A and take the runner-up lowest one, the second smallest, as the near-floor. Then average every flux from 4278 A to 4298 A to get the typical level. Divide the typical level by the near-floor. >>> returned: 1.024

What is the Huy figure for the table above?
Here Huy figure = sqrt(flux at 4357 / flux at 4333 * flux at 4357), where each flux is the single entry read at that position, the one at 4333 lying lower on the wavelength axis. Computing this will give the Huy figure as 3.15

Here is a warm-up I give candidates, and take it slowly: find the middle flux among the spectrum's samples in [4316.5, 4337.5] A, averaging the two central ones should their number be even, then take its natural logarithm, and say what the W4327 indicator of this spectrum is 2.33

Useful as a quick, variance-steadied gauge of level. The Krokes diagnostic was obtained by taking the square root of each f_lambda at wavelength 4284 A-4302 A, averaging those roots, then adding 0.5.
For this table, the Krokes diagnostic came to 3.55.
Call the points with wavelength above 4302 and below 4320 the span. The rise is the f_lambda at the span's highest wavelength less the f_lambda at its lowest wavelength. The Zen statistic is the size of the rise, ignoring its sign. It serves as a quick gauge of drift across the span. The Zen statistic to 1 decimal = 1.8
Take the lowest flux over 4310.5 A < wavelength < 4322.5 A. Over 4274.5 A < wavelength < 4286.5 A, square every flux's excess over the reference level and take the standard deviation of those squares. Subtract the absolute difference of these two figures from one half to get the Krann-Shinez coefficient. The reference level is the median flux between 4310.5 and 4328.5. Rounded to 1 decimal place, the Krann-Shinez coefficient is -8.5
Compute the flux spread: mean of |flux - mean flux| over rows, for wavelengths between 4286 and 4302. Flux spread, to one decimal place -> 0.5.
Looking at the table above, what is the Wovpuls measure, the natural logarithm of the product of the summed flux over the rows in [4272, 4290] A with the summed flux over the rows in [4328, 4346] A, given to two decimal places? 8.11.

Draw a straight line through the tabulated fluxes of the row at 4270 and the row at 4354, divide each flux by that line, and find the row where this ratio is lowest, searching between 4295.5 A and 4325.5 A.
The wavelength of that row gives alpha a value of 4309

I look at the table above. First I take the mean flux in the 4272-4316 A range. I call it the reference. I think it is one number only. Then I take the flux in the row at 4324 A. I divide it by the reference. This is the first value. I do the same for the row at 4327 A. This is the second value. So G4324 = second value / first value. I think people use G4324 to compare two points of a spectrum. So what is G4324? 0.98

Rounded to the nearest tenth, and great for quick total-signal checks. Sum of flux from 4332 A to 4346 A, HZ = 48.2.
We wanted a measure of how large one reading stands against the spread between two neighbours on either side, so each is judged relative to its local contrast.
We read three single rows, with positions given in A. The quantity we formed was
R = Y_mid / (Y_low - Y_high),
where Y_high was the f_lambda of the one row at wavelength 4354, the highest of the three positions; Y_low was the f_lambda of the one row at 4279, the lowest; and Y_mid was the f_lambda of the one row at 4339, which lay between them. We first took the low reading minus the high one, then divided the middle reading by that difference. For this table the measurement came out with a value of 11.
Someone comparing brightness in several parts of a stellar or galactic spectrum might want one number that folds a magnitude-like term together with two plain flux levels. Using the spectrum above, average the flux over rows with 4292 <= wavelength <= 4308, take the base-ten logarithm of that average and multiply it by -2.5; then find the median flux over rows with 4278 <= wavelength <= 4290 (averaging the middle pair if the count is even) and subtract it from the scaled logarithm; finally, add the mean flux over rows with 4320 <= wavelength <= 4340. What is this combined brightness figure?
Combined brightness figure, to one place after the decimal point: -2.1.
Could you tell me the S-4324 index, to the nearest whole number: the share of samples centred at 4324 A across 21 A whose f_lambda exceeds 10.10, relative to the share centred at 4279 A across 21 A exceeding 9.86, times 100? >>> 500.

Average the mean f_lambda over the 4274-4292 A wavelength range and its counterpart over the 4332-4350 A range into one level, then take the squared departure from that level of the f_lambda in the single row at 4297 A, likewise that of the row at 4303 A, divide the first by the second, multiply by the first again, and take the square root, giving 0.4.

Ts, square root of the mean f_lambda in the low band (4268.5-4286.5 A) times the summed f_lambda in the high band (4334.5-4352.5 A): 22.9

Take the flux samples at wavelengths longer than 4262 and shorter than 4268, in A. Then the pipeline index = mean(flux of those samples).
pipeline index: 10.3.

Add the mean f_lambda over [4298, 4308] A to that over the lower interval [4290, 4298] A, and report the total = 18.1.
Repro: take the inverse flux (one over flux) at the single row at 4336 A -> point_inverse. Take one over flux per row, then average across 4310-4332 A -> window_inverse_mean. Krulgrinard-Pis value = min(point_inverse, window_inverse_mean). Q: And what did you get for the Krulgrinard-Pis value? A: 0.101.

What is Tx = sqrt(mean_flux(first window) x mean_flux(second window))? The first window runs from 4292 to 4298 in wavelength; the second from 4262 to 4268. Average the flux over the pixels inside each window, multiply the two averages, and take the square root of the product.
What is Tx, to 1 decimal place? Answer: 9.9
